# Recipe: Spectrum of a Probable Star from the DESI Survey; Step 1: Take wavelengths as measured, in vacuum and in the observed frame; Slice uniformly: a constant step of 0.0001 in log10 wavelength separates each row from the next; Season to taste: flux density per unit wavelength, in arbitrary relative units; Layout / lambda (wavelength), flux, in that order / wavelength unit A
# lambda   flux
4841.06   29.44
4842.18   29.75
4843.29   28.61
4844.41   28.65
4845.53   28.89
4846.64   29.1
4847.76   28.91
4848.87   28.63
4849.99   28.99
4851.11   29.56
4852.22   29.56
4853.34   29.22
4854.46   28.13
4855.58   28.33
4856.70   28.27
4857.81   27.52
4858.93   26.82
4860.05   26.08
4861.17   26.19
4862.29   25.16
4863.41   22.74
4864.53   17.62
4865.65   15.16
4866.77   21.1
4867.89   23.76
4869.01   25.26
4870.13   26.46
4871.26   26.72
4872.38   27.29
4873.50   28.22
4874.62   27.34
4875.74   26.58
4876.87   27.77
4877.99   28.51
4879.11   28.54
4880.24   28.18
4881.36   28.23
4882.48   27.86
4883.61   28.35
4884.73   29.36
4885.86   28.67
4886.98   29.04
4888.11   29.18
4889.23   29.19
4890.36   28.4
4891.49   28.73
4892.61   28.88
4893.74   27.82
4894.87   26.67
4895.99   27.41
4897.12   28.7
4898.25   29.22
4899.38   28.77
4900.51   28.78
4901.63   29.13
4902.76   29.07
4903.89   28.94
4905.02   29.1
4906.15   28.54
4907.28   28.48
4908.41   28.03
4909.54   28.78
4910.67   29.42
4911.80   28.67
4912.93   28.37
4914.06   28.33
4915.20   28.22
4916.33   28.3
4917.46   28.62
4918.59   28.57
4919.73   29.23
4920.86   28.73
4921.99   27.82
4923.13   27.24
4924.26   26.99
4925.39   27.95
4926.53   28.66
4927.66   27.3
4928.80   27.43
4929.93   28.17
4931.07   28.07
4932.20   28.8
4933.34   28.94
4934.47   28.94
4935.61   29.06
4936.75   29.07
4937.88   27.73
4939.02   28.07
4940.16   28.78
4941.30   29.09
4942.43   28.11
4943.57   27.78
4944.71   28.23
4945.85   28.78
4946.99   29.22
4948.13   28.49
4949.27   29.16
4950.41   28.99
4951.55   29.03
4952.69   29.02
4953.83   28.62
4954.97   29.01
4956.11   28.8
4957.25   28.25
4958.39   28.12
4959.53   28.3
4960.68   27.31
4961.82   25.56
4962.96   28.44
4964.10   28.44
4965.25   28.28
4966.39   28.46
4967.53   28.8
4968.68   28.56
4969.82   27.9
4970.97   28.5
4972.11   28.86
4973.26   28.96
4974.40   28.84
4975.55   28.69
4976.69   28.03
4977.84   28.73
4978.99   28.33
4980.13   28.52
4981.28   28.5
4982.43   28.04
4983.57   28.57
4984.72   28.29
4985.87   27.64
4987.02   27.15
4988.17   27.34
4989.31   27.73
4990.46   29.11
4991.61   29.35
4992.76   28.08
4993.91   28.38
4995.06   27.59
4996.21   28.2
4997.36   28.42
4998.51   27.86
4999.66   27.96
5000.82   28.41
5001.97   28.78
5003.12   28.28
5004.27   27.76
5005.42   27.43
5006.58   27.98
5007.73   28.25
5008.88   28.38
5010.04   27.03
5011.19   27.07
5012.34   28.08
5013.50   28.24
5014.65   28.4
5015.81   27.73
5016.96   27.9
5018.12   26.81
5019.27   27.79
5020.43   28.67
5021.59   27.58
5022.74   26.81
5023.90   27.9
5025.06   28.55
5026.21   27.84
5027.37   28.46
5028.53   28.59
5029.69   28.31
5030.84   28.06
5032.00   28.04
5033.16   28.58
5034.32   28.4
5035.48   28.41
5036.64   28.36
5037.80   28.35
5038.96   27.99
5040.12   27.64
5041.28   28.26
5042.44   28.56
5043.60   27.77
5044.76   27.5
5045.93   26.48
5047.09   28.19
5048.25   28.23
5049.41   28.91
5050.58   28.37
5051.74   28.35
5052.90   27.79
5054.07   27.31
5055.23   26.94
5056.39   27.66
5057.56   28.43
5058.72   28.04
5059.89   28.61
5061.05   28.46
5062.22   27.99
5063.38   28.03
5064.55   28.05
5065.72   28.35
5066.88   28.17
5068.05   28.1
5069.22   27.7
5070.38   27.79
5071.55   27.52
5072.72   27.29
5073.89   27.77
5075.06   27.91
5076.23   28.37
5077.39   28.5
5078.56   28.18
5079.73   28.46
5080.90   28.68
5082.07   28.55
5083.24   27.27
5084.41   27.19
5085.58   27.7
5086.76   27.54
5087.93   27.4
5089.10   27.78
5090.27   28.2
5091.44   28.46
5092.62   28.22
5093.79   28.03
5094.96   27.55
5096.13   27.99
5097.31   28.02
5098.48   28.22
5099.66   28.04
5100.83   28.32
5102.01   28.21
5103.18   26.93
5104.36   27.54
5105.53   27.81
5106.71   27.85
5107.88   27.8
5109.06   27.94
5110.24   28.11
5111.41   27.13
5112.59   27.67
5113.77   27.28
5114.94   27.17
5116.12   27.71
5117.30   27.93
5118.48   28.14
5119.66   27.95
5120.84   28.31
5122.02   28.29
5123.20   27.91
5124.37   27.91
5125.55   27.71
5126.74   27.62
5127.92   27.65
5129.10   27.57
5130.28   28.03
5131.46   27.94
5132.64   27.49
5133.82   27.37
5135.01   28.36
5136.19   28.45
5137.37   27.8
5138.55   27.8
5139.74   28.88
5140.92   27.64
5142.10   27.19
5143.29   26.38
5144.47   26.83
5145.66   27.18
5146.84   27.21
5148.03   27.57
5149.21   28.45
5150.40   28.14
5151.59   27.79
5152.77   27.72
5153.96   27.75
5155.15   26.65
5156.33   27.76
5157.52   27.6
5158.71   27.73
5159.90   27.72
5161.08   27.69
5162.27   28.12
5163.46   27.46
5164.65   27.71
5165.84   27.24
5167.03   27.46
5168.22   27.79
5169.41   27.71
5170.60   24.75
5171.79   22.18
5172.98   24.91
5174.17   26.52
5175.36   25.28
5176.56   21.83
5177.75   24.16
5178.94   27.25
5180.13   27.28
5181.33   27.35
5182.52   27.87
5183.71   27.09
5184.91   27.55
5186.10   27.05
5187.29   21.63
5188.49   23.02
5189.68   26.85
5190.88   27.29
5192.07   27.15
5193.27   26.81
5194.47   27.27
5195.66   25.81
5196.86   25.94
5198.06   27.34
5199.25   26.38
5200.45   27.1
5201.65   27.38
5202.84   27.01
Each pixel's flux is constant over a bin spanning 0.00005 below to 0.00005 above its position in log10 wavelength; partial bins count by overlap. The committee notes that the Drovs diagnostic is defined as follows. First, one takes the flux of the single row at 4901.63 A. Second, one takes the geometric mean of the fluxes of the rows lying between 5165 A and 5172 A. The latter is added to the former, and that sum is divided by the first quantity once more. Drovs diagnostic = 1.90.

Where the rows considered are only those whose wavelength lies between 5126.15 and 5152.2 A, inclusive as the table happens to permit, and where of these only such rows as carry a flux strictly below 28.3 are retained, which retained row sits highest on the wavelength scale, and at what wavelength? 5151.59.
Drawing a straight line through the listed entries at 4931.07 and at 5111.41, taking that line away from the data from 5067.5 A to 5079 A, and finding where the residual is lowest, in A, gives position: 5072.72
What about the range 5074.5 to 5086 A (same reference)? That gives 5084.41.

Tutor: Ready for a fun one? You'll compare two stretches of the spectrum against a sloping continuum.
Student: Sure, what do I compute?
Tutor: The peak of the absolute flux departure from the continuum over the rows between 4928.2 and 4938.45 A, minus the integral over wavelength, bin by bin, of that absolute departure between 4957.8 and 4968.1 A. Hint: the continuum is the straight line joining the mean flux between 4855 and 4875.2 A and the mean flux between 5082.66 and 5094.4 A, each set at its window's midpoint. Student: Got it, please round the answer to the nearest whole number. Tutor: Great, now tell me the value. -16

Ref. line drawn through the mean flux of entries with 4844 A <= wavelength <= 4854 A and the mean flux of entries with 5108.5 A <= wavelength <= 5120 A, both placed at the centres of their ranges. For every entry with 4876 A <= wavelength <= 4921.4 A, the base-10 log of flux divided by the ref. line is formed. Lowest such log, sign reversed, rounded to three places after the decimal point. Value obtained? 0.034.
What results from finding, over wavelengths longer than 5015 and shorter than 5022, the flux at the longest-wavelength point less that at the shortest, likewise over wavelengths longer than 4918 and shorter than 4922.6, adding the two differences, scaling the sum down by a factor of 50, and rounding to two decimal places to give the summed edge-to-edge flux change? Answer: -0.02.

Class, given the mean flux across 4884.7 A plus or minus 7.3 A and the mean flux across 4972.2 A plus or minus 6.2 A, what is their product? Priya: 818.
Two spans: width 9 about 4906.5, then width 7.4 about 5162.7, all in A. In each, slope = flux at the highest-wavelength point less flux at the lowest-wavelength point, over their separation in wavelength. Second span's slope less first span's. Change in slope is -0.13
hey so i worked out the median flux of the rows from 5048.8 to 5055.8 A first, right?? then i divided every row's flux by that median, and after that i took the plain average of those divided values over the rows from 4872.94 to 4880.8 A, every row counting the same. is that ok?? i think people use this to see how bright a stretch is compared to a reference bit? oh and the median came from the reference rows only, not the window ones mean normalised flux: 0.99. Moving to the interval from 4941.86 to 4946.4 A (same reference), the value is 1.01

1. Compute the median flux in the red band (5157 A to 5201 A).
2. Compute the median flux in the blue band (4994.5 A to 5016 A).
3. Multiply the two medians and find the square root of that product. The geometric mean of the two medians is 27.7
